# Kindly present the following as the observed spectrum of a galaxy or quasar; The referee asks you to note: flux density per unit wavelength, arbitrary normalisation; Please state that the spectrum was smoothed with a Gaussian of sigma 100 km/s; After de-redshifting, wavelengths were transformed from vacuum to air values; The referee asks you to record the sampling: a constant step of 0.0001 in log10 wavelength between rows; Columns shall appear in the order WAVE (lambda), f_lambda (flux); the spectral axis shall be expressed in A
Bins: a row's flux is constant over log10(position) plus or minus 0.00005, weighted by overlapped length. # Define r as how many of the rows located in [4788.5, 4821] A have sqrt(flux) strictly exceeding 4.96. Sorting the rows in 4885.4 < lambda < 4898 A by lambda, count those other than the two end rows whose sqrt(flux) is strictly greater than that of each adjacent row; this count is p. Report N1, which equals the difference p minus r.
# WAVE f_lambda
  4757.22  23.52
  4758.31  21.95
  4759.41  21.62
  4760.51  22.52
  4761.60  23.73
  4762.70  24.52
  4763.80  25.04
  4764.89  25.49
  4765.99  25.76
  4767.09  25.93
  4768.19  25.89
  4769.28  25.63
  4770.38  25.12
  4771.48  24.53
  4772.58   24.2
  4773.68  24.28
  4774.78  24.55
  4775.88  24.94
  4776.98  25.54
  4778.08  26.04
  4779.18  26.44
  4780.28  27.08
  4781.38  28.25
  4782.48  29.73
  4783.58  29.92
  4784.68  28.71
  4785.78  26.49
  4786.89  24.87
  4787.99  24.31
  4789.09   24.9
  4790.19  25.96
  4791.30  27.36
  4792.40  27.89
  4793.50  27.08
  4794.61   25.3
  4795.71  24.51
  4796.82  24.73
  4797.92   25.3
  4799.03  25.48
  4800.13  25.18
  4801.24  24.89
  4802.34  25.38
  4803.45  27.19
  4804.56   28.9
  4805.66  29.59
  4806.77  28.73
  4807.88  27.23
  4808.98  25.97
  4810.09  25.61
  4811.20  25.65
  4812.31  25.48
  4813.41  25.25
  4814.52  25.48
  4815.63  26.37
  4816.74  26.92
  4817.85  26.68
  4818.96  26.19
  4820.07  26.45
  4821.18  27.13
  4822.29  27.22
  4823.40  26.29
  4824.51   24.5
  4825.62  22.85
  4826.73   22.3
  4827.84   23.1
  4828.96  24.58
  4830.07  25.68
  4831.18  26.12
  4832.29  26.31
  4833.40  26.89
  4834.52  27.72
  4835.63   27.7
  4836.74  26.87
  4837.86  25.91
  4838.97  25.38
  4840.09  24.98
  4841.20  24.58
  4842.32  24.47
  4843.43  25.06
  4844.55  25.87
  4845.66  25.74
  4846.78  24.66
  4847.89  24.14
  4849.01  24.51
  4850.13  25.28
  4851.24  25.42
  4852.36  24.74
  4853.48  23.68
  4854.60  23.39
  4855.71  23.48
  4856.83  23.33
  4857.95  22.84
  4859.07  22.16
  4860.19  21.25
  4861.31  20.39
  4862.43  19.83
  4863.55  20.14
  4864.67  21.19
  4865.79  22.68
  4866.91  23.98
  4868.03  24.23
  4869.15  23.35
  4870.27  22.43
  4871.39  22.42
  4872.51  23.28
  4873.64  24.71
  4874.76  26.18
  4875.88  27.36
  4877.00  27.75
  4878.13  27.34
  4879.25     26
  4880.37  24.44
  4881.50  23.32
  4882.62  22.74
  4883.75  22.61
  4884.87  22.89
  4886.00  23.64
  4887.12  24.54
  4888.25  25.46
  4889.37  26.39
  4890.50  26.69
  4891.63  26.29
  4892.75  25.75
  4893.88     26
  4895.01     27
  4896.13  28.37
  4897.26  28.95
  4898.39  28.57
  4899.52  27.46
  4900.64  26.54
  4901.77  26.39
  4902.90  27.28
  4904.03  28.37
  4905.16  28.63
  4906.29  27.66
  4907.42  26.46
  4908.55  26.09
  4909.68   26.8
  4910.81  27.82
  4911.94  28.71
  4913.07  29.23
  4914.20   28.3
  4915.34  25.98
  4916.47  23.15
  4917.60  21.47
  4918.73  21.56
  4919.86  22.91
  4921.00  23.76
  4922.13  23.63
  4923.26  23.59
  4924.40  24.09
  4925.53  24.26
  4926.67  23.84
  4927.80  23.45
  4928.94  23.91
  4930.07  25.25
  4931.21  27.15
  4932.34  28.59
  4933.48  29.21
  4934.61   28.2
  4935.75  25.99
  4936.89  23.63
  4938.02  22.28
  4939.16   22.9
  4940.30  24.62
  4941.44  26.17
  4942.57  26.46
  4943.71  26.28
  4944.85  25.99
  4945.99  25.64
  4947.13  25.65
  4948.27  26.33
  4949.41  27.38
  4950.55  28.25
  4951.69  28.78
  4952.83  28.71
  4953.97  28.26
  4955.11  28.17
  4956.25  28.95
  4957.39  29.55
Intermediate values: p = 1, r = 28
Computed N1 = -27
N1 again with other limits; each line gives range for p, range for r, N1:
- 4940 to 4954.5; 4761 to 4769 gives -3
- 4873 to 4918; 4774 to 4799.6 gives -15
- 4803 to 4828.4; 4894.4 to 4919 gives -15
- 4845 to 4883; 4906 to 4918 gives -5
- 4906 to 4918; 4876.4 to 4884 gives -2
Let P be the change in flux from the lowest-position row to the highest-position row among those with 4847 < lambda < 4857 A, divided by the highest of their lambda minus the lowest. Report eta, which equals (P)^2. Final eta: 0.008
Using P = -0.09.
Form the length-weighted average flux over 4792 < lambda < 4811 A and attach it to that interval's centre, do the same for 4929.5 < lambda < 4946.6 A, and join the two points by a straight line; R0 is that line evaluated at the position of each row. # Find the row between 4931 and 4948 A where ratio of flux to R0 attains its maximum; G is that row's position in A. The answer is 4933.48 A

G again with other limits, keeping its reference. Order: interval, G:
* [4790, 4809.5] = 4805.66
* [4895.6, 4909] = 4897.26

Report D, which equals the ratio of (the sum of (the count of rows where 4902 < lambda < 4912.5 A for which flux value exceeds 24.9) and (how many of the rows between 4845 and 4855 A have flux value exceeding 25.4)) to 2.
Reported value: 5.50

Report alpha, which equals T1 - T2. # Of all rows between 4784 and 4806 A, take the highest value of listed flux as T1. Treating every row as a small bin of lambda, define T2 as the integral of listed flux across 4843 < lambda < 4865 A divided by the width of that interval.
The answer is 6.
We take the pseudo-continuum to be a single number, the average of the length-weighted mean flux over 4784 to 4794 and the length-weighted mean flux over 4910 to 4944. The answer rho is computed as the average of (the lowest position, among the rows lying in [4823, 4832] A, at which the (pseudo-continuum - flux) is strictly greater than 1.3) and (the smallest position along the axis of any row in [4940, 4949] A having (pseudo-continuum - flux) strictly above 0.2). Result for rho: 4882.4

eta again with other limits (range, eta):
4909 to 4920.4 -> 0.146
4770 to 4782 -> 0.081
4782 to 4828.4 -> 0.021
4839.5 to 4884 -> 0.003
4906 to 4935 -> 0.000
